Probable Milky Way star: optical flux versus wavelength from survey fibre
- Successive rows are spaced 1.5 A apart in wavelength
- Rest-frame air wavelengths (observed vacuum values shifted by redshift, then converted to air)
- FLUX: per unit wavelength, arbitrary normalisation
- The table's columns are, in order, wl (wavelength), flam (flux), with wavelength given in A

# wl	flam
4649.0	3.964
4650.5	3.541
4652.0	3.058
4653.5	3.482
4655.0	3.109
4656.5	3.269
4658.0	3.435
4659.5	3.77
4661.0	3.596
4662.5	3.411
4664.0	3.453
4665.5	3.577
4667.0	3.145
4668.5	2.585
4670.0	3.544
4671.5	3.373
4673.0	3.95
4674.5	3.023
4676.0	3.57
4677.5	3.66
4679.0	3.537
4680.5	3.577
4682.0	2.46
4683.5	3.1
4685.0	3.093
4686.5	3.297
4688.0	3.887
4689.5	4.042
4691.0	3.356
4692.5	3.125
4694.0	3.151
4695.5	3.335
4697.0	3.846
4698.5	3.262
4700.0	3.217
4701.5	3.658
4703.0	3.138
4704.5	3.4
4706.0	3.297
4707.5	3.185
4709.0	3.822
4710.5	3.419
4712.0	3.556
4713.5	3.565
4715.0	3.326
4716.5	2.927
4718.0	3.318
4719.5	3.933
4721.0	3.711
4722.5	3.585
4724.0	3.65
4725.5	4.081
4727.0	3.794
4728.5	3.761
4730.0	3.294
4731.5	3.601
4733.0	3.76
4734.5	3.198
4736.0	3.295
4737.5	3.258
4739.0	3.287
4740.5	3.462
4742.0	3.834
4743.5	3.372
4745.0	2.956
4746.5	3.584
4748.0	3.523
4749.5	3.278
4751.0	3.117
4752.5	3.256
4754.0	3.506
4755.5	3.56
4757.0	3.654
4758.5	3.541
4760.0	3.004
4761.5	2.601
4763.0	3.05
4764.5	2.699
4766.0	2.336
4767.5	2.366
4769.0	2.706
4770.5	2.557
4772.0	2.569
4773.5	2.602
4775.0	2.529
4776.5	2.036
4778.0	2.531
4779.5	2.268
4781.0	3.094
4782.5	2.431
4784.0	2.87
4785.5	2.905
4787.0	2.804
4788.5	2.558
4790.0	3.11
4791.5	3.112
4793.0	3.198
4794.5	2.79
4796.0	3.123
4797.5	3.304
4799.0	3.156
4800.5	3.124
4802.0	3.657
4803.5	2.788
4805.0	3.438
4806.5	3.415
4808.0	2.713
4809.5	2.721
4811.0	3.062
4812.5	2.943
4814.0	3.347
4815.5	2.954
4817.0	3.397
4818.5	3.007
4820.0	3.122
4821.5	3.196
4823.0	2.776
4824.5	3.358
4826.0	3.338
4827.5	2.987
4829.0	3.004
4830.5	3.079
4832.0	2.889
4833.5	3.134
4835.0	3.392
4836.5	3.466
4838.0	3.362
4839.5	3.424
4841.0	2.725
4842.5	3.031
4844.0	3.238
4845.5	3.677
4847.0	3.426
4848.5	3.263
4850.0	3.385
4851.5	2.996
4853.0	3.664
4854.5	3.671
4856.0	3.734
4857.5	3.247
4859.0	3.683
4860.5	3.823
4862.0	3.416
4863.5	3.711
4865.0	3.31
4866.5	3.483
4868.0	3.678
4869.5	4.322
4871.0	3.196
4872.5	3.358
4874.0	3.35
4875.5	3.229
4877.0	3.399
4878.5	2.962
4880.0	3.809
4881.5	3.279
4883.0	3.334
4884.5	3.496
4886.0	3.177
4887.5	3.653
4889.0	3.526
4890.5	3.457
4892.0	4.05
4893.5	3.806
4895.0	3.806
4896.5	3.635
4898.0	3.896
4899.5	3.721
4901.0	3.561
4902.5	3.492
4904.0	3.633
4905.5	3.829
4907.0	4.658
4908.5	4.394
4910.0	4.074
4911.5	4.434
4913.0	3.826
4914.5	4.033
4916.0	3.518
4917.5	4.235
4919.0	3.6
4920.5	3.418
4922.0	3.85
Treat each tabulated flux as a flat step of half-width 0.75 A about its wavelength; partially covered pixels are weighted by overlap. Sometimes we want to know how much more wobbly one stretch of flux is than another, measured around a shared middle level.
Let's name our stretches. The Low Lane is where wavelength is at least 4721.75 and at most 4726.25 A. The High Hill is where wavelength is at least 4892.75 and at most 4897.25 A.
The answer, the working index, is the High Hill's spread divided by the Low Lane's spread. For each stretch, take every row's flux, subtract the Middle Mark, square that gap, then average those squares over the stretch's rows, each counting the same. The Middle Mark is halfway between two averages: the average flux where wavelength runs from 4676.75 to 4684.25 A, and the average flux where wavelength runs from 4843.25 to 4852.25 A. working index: 1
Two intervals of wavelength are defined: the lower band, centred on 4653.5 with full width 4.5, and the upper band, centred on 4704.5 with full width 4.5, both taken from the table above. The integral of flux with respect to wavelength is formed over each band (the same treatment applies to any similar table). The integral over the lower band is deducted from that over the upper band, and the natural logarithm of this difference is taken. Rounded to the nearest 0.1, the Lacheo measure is -1.3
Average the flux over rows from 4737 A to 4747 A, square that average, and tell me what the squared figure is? 11.5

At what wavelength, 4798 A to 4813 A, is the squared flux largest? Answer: 4802.0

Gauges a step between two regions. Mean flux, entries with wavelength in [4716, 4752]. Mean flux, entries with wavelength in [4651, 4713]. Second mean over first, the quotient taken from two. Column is 1.028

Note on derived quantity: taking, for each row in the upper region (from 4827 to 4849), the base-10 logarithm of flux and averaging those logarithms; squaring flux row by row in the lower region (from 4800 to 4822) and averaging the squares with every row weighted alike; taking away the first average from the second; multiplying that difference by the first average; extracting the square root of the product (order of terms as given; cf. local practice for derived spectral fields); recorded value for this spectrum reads 2.17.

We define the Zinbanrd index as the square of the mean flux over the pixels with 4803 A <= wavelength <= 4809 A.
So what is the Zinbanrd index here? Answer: 9.5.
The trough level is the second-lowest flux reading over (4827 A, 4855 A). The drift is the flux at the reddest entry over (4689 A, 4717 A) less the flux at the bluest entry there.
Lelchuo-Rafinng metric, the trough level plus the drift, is 1.8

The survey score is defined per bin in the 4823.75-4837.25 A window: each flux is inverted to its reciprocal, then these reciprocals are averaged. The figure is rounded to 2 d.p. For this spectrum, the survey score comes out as 0.32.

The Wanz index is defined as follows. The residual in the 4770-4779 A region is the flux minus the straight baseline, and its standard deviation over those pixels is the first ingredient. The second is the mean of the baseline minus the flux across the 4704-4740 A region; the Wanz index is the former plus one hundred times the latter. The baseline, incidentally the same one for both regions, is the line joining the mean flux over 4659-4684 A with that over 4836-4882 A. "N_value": -11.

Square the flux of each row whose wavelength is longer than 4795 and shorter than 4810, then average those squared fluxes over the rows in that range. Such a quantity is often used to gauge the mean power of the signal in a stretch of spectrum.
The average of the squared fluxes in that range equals 10.0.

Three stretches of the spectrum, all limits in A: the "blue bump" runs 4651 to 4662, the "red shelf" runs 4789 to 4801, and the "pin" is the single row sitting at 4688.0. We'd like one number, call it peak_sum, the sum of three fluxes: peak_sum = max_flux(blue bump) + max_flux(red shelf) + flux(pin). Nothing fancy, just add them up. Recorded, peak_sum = 11.0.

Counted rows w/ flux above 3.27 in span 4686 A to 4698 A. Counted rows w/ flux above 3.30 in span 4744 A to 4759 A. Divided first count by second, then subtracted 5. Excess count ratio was -4.0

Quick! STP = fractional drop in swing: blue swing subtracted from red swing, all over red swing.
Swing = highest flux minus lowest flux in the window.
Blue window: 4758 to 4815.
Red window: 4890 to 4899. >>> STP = -1.73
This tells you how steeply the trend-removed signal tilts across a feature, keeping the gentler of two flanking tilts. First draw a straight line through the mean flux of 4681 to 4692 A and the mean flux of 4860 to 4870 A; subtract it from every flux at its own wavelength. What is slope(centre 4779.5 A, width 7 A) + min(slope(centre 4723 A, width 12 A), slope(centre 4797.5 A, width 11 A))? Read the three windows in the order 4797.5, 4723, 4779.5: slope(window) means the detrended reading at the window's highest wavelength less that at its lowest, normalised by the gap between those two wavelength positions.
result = 0.104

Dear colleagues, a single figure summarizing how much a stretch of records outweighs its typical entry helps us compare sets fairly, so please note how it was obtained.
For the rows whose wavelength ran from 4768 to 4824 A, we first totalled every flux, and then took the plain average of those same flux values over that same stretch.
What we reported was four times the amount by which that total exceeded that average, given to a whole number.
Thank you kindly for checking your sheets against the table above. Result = 420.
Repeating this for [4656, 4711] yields 489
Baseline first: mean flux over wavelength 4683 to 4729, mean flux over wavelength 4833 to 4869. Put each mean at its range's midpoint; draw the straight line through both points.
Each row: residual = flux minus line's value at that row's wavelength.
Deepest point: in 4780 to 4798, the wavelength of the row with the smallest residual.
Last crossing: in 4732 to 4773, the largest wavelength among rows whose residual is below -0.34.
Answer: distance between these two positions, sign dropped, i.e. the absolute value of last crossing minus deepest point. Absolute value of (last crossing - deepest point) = 10.5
